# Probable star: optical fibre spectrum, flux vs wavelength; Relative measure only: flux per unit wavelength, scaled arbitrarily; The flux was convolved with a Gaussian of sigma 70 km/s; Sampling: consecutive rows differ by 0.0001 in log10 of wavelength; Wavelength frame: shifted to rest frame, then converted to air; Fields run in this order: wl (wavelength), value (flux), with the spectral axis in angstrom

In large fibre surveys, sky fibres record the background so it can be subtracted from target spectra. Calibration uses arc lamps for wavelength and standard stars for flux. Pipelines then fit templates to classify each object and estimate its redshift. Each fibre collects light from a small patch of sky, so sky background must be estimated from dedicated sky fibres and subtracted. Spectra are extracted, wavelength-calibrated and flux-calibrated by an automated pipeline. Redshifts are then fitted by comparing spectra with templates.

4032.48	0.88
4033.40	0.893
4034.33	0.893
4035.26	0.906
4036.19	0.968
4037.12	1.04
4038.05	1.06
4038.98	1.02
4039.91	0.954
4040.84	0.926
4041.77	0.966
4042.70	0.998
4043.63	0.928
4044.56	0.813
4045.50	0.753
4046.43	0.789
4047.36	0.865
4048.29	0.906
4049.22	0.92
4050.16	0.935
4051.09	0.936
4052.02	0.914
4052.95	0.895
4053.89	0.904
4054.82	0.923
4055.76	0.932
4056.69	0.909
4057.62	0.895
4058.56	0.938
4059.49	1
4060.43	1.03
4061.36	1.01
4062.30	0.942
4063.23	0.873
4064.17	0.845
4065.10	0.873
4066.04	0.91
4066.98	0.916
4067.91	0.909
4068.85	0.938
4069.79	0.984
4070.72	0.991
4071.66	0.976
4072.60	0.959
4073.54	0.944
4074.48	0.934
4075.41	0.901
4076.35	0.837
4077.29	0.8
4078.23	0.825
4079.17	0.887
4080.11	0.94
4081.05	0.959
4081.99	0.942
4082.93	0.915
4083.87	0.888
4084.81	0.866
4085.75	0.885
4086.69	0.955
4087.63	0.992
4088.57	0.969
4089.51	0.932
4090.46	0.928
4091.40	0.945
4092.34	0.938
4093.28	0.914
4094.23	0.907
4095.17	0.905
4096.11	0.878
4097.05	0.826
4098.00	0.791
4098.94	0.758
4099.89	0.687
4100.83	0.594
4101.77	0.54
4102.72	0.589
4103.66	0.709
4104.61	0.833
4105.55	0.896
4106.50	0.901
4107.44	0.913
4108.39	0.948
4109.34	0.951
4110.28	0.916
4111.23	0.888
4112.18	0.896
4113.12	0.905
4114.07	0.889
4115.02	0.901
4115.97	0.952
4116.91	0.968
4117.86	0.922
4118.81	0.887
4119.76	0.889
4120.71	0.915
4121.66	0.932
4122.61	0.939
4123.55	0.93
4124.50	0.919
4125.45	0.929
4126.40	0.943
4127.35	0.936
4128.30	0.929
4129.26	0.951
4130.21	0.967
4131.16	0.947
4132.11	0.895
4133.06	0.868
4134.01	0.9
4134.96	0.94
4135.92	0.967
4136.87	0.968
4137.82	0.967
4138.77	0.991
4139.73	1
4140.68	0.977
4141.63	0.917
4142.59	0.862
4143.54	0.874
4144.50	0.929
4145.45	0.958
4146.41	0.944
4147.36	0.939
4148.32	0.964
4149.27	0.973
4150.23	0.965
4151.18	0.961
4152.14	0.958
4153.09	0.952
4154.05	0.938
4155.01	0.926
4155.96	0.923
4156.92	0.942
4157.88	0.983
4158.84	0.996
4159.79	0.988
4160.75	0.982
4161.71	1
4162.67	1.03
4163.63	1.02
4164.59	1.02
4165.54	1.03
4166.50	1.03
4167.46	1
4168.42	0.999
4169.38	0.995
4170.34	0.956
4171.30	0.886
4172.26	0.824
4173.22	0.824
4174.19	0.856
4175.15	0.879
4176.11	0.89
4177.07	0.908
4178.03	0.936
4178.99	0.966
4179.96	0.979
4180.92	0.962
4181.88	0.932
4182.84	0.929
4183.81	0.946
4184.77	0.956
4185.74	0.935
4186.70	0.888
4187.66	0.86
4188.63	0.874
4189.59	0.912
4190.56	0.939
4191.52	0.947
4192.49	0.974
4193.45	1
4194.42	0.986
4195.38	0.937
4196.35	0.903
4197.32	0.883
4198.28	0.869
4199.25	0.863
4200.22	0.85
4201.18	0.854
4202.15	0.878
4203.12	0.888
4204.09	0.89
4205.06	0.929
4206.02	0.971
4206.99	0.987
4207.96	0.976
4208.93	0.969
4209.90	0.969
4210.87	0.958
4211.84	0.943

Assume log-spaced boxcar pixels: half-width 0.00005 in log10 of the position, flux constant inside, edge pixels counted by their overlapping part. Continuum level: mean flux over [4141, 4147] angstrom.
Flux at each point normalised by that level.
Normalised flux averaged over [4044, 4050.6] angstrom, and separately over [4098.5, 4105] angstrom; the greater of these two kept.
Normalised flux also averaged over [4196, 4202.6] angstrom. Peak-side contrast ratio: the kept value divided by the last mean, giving 0.98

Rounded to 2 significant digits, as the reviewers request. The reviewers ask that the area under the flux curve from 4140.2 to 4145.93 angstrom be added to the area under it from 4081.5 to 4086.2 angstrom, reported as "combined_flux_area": 9.5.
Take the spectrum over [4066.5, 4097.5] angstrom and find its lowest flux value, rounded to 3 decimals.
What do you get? 0.800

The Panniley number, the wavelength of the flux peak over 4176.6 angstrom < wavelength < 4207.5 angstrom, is 4193.45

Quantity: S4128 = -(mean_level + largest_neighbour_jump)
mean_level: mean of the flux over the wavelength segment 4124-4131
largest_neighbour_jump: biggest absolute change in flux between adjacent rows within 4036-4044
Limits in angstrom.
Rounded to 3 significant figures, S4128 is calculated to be -1.01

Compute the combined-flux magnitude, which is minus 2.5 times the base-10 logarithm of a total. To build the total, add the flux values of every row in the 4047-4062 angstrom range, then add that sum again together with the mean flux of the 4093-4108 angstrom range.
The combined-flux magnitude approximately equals -3.71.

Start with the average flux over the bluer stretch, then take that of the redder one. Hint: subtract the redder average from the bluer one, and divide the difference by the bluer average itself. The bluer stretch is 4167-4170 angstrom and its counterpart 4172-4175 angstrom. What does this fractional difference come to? 0.16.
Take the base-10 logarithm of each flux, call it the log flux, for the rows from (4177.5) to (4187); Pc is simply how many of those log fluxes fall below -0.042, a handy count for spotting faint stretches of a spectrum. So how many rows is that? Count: 1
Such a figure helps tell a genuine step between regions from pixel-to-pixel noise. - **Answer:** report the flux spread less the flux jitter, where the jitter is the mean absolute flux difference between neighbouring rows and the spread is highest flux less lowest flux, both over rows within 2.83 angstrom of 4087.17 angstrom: 0.09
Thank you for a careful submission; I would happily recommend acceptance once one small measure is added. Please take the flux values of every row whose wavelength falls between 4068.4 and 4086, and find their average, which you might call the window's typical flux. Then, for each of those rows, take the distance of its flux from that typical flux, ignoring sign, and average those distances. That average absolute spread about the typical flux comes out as 0.04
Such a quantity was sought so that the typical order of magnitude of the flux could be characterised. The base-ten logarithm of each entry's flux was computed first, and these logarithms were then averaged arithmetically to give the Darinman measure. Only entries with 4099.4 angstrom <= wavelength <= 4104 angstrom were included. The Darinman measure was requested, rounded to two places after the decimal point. -0.21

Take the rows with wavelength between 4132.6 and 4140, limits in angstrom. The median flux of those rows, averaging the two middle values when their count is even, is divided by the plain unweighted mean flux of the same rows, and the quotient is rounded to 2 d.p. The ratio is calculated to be 1.02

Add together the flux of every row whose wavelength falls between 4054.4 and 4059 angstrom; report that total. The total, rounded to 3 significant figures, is 4.60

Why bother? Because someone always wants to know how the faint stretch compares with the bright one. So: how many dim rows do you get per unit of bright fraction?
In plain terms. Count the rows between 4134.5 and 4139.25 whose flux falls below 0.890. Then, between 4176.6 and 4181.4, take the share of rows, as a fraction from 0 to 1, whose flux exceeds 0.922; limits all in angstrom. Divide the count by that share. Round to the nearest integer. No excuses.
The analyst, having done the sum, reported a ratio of 0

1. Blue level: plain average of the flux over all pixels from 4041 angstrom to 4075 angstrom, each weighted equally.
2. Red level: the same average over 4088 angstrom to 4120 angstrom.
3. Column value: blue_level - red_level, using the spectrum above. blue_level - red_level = 0.06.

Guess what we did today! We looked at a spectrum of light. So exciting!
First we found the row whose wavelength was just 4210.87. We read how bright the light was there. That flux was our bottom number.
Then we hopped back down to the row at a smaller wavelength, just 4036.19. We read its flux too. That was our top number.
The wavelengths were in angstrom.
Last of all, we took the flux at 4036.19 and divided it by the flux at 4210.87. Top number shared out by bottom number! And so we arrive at 1.01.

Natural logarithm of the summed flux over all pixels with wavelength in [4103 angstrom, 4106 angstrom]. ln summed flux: 0.89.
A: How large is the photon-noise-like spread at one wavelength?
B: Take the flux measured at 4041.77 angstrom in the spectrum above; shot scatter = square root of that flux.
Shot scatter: 0.98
